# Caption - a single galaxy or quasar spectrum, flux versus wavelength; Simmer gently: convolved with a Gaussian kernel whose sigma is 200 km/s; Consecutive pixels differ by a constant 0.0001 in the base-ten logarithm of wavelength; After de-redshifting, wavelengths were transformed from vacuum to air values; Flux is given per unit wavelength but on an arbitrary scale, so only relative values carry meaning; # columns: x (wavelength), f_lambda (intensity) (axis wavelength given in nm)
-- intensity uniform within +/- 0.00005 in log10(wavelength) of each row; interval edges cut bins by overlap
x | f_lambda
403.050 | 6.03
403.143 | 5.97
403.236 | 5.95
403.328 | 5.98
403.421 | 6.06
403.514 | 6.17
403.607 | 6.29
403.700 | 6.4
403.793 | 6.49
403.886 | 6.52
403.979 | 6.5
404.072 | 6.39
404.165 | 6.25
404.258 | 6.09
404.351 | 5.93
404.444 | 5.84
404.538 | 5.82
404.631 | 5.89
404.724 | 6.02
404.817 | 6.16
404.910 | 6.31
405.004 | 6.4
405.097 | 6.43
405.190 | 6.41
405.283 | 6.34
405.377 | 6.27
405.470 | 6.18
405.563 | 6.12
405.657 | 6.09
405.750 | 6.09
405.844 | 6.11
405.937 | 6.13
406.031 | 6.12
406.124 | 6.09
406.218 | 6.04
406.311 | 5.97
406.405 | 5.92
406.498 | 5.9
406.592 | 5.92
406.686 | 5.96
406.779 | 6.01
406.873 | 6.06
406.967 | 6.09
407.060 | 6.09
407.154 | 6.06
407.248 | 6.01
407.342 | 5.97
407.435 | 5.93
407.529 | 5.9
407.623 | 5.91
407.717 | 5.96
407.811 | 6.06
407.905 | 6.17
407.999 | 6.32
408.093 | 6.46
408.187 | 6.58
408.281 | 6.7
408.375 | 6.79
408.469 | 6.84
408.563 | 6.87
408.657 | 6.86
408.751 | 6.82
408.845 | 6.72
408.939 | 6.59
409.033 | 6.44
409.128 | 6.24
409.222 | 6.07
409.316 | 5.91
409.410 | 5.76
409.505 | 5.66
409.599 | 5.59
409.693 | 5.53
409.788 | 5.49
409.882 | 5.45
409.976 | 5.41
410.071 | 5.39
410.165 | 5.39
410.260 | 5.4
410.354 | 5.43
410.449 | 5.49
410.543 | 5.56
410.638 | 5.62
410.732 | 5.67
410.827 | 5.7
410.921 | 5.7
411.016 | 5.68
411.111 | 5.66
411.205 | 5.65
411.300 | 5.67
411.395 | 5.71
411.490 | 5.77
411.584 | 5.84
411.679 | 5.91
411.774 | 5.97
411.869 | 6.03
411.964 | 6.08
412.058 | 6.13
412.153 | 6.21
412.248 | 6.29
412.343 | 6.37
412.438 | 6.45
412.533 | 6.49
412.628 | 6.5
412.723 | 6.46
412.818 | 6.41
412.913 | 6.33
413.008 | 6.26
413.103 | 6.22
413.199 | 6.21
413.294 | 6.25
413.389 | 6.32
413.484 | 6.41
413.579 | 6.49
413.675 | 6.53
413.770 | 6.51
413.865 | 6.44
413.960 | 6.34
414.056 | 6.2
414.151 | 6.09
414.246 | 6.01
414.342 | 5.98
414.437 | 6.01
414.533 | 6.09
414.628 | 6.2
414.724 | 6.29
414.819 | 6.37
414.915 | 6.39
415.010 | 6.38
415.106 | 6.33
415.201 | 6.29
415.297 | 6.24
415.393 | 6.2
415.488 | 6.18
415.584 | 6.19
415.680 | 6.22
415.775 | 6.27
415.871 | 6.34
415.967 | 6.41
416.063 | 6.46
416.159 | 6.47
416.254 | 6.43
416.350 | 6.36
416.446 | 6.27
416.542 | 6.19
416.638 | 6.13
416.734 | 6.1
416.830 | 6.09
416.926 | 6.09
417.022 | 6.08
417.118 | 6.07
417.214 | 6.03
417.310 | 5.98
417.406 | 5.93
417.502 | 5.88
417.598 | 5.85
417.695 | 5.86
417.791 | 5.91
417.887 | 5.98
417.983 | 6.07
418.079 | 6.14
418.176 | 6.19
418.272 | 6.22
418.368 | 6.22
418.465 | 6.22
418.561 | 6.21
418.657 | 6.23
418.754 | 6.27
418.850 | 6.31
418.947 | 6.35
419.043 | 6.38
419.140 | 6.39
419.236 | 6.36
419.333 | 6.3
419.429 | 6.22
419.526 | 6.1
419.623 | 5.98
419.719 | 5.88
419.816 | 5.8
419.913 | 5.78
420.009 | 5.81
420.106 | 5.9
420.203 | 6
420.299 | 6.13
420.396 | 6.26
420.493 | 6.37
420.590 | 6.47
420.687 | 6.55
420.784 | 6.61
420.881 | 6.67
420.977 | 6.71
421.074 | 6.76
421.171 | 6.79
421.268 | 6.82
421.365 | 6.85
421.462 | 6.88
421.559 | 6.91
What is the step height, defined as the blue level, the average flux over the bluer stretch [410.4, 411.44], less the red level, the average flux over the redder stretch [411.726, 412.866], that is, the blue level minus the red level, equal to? -0.64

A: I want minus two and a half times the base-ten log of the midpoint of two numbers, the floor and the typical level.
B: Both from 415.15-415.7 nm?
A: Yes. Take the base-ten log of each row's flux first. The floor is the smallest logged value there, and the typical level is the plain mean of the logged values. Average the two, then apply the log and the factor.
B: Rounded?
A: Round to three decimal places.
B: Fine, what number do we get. 0.253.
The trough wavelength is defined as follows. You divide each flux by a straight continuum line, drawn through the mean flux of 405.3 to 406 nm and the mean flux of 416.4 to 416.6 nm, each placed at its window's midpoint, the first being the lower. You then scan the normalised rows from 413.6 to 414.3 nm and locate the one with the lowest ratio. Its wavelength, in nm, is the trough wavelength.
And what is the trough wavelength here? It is 414.246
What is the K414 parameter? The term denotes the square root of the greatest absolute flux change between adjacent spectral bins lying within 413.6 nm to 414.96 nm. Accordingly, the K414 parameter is 0.37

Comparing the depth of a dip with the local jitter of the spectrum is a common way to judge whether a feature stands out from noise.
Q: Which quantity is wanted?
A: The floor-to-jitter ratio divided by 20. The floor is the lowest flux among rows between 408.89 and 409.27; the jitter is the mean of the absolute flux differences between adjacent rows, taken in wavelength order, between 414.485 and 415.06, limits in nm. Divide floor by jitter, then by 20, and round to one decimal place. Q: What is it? 4.9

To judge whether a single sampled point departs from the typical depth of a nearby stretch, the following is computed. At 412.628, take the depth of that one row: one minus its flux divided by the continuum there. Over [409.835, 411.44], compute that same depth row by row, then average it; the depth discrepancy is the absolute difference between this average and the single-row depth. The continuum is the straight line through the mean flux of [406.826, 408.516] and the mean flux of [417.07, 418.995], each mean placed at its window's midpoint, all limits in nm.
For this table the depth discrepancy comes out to 0.16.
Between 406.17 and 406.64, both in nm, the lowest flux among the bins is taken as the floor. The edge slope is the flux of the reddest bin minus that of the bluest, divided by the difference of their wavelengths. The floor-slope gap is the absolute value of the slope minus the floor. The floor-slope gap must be 6.2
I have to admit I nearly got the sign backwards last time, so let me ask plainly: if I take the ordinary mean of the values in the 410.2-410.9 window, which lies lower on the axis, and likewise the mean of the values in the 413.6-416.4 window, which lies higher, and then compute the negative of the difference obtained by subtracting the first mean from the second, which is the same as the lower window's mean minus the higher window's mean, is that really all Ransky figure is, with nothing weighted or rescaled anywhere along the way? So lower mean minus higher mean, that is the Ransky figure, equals -0.7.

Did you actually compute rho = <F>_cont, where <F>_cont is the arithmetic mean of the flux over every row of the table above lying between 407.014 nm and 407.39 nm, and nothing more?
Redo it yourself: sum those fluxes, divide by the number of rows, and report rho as 6.03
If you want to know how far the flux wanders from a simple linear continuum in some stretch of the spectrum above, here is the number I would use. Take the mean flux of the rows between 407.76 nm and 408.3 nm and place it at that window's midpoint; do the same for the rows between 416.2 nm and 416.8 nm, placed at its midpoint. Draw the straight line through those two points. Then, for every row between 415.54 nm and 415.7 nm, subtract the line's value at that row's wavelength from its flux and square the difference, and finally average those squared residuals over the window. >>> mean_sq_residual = 0.00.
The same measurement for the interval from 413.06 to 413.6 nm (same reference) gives 0.01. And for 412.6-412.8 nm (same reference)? 0.03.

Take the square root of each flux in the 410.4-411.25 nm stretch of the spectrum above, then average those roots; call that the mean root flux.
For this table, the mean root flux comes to 2.37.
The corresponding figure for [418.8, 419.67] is 2.50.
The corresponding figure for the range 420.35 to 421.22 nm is 2.56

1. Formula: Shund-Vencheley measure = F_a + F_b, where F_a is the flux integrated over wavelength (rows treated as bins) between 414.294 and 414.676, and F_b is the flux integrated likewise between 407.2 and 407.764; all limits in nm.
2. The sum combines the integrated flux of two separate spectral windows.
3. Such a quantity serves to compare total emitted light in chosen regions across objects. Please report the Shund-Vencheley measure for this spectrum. 5.7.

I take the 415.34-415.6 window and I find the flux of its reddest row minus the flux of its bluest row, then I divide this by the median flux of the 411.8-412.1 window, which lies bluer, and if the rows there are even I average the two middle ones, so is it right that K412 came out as 0.00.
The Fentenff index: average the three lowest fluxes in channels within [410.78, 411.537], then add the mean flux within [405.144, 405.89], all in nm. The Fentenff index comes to 11.9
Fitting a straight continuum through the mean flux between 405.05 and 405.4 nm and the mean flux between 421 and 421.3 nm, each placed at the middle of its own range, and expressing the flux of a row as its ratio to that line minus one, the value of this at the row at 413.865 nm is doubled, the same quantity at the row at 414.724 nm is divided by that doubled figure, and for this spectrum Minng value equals 1.06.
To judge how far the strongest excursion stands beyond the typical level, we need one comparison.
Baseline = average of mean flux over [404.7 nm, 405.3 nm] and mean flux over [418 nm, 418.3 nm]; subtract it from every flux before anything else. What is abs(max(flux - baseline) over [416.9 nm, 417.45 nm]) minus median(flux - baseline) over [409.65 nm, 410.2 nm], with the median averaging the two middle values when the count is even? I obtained 1.0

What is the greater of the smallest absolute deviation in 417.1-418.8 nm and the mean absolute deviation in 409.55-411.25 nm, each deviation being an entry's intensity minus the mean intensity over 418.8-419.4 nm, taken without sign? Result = 0.80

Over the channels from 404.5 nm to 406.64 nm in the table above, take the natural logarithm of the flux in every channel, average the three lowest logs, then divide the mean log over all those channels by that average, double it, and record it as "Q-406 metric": 2.05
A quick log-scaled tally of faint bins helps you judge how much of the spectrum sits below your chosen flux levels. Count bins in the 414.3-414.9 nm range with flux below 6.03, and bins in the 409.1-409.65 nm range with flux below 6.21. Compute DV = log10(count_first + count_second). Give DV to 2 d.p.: 0.85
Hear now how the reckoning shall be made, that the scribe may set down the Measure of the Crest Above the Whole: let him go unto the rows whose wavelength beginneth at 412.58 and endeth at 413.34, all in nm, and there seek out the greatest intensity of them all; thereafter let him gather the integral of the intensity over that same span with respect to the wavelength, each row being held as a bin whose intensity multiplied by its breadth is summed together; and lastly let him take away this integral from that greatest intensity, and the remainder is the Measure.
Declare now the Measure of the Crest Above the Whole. 1.7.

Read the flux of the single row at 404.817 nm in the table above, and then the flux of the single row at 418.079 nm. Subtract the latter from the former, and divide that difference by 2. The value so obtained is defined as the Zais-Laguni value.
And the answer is 0.01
